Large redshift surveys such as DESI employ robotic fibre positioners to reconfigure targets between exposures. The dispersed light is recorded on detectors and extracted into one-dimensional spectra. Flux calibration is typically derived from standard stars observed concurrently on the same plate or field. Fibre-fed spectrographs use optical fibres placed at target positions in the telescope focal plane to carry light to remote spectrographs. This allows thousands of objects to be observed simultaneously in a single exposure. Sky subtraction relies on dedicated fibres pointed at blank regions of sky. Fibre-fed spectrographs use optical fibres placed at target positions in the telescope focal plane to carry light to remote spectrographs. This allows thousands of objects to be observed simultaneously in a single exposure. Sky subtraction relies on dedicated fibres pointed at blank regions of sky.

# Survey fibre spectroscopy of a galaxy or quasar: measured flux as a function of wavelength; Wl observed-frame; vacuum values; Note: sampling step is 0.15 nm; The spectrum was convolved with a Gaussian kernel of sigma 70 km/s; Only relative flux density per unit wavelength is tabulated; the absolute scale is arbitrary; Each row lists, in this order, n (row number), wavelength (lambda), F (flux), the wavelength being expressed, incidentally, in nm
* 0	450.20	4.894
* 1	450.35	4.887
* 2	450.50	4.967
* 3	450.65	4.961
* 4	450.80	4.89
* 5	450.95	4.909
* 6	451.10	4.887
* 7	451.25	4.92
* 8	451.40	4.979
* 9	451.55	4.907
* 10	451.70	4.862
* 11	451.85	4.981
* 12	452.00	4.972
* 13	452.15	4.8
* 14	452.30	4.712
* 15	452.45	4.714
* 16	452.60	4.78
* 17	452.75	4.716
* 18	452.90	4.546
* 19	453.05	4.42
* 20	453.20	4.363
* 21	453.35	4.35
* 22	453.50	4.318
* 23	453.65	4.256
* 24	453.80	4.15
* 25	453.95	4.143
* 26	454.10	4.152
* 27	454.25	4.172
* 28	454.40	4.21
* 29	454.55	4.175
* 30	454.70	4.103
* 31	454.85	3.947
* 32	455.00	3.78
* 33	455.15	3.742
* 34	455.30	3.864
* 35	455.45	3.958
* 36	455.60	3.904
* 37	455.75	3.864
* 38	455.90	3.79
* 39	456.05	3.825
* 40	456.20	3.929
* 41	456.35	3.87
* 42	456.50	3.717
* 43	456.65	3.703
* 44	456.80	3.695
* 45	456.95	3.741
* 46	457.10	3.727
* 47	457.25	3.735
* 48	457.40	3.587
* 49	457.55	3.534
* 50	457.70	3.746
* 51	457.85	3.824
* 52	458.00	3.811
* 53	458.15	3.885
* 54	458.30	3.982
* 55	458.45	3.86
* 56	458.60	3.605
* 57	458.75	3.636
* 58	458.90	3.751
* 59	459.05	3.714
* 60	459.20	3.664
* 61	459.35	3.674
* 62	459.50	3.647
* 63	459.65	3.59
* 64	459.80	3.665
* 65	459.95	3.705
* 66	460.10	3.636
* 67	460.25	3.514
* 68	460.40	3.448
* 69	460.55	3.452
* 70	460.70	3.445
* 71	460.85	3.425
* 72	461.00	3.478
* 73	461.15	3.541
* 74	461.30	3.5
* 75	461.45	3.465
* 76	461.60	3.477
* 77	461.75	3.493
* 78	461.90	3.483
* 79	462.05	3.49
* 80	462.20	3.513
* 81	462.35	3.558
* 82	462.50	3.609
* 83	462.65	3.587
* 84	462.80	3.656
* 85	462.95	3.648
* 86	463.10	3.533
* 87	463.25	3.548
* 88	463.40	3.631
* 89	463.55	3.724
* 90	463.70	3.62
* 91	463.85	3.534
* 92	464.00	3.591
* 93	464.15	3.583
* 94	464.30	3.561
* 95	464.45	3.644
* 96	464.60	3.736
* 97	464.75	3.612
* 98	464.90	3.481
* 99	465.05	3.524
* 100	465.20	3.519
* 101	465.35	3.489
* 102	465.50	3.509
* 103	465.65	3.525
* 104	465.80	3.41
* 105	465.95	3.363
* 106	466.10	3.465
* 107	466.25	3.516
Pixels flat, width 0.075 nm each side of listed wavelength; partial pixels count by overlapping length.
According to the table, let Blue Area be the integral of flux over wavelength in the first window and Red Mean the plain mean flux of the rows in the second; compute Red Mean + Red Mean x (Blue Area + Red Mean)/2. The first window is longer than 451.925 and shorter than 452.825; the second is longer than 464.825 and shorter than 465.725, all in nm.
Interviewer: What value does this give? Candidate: 17.2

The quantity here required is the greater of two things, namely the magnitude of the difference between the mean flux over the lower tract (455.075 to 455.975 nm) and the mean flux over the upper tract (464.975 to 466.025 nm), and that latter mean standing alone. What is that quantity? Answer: 3.48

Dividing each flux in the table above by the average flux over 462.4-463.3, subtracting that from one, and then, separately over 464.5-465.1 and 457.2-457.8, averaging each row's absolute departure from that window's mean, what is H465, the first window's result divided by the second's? 1.0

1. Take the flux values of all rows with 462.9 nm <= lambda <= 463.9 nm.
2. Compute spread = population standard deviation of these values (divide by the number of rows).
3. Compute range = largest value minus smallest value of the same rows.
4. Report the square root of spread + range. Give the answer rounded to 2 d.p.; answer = 0.51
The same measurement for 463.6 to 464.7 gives 0.51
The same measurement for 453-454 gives 0.61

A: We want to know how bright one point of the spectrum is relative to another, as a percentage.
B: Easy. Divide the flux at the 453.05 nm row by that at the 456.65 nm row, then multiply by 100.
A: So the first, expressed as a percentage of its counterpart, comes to 119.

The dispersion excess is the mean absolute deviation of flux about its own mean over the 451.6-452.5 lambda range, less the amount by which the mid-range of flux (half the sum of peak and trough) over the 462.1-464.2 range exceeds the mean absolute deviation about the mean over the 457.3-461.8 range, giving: -3.399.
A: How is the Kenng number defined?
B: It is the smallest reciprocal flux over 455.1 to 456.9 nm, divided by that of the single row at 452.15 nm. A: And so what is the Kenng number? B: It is 1.21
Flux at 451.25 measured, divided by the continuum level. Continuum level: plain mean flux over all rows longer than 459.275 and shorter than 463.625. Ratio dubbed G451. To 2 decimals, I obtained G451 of 1.38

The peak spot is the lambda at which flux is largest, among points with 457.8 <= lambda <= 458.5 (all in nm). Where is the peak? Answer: 458.30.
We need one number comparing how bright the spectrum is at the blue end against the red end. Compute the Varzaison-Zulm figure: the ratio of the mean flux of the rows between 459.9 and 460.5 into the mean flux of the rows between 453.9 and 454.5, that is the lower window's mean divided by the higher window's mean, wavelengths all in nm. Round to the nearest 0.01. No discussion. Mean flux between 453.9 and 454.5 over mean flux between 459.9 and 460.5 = 1.17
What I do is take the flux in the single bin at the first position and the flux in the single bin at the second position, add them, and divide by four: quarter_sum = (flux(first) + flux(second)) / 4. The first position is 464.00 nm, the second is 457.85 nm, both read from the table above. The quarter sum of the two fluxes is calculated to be 1.85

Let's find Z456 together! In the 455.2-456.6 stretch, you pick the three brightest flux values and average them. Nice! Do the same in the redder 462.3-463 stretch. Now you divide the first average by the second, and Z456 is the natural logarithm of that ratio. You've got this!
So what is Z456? 0.08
